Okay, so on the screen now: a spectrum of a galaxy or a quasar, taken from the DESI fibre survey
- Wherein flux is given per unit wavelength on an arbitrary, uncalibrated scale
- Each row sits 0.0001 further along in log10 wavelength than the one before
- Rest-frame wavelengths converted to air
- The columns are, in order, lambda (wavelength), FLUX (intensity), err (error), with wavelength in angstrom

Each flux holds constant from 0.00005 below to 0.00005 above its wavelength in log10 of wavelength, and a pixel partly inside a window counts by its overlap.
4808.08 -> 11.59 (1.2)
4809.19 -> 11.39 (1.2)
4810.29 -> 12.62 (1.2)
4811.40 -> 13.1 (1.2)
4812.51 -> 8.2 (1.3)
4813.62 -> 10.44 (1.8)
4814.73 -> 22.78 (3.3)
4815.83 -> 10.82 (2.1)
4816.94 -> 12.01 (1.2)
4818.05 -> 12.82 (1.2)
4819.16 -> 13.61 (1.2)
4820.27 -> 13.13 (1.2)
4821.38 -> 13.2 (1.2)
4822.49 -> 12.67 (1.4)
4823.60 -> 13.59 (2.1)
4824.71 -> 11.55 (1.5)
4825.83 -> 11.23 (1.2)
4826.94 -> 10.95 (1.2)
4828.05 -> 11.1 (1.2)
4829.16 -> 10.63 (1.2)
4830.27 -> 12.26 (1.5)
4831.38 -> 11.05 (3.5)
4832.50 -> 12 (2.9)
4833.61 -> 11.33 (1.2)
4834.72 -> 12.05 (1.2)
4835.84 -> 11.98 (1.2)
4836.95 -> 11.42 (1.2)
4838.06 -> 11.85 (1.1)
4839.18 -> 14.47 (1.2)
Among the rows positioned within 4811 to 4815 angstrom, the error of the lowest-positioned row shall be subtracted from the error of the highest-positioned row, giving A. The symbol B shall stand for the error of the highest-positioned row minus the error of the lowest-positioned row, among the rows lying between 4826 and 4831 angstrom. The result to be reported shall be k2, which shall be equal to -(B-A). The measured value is 1.8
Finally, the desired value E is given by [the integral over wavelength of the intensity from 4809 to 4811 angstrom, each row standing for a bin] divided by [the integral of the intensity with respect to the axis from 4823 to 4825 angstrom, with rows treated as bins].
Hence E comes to 0.96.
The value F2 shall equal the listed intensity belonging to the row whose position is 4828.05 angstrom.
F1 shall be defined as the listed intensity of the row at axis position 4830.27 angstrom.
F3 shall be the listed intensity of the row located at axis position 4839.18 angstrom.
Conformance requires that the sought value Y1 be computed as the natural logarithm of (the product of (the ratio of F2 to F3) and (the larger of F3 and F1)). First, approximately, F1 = 12.26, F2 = 11.1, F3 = 14.47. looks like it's 2.41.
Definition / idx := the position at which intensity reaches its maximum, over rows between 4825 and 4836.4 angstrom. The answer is 4830.27 angstrom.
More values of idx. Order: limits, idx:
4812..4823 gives 4814.73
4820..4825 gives 4823.60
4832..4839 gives 4834.72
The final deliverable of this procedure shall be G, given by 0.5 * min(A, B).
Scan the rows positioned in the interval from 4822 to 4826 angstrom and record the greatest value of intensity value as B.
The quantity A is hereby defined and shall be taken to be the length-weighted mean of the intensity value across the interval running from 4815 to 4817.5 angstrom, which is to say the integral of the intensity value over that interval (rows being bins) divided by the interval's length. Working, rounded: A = 12.7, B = 13.59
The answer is 6.4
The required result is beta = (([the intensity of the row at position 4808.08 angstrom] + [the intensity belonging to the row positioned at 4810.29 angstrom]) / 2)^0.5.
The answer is 3.48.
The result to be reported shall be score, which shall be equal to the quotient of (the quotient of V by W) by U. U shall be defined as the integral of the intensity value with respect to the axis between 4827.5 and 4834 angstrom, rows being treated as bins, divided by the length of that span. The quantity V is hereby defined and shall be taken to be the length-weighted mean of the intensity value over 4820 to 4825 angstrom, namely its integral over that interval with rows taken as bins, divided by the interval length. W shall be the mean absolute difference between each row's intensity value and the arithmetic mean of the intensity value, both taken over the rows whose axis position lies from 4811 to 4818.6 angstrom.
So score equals 0.39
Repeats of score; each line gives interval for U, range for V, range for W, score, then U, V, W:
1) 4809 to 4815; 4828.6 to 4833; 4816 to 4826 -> 1.29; 12.7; 11.5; 0.70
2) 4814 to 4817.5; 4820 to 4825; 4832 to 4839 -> 3.25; 15.0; 12.9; 0.26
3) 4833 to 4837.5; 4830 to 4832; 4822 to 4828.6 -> 1.15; 11.7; 11.5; 0.85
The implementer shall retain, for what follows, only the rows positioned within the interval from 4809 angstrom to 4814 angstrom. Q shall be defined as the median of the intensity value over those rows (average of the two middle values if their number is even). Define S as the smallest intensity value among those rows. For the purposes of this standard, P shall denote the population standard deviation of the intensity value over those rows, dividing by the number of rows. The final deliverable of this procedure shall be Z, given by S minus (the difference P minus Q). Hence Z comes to 17.8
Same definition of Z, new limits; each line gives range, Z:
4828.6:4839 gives 22.0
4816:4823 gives 24.5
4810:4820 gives 17.0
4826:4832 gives 21.1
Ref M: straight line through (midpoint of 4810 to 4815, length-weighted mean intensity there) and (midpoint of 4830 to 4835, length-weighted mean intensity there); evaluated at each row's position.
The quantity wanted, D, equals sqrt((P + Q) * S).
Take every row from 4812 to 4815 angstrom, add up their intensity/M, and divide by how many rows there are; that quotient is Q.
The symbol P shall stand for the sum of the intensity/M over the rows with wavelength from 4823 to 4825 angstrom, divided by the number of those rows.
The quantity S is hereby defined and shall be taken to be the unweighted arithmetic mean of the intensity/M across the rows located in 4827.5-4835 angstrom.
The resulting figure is 1.43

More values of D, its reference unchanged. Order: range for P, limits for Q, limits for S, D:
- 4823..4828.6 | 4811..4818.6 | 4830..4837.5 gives 1.41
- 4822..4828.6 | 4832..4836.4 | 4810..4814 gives 1.31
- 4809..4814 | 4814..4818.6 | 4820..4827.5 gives 1.42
